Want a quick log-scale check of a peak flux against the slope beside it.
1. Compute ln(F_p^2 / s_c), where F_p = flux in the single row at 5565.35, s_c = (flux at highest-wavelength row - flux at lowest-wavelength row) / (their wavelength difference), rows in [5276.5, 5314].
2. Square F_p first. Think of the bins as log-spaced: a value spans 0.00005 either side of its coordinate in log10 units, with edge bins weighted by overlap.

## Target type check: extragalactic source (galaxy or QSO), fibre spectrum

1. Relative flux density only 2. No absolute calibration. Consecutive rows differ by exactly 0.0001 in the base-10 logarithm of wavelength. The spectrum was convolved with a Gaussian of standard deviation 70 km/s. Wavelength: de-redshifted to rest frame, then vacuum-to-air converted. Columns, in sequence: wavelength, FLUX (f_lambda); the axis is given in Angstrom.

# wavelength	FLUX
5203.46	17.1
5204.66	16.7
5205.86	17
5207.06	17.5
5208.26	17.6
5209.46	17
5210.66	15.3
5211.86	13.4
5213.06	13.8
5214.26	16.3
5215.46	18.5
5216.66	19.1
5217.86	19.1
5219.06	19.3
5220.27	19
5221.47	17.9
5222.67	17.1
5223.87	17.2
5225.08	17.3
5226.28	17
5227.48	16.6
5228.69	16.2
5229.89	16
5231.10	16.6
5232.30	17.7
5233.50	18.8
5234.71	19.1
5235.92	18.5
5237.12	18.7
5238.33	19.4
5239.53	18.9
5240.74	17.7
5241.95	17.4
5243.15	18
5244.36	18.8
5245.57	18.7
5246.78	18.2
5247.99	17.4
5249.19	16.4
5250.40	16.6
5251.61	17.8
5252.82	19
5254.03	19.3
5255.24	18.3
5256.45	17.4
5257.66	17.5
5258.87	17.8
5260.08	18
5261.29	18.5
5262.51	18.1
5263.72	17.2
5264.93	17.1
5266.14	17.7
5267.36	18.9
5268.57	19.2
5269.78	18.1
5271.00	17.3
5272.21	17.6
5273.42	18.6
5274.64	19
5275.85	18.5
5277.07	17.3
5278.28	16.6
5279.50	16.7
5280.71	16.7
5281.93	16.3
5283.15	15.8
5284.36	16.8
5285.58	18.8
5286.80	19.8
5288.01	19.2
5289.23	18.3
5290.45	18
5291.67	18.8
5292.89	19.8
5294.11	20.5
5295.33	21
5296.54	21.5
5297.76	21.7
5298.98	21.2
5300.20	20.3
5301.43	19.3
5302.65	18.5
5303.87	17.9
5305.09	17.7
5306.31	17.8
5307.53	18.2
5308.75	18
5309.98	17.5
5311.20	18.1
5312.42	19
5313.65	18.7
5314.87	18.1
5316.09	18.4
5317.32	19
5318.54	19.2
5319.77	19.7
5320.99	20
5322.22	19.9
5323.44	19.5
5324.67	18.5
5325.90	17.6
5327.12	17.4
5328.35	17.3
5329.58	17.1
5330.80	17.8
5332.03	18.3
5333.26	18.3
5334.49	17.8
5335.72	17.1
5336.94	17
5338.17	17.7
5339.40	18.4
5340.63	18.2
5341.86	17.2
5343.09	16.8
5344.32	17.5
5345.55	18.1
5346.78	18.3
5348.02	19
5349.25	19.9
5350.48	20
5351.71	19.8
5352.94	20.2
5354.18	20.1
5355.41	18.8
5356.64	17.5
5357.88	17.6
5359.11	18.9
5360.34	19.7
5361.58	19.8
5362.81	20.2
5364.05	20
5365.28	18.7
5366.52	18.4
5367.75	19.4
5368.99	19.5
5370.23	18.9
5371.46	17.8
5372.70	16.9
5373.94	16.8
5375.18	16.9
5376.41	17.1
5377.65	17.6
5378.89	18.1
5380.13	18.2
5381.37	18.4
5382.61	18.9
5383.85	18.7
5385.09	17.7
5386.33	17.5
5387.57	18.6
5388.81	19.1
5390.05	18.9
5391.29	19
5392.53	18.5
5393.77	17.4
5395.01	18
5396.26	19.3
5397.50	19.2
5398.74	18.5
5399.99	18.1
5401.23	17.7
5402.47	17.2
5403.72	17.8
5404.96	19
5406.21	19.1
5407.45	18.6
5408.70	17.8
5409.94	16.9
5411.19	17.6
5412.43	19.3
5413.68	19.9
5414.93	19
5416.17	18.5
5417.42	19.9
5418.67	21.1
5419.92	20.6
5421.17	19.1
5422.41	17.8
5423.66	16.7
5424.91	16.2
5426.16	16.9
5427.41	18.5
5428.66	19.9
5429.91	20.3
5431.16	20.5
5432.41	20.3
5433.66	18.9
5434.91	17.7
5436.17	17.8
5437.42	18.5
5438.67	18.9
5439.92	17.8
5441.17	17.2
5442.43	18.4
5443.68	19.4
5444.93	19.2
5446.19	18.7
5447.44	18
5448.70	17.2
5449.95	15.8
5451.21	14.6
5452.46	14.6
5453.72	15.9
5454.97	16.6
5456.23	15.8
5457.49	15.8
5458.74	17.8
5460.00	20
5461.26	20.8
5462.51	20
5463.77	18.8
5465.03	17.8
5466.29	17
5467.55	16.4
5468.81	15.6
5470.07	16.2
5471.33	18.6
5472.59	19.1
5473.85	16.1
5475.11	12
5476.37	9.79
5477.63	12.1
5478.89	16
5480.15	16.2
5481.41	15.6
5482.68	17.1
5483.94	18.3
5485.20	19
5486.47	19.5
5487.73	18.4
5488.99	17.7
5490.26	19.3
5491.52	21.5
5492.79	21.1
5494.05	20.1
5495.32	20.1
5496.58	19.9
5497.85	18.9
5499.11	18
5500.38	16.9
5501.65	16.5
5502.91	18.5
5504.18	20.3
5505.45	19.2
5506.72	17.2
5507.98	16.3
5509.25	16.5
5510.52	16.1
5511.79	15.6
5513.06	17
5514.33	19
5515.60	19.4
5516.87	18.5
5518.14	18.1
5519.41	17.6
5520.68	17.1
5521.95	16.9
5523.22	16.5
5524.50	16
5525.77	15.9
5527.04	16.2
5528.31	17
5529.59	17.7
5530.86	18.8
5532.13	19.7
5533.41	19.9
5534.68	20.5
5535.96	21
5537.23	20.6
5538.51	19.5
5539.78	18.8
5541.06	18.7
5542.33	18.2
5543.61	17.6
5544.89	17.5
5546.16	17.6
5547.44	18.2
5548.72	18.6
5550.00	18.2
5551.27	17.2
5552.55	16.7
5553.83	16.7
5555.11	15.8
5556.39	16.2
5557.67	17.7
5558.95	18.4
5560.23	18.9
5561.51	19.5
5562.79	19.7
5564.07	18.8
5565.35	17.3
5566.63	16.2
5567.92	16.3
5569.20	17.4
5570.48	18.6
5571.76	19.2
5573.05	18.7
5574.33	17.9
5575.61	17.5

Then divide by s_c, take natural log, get 9.0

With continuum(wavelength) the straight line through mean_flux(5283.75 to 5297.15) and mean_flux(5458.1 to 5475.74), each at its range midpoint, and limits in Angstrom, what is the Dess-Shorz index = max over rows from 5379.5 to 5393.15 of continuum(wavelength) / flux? 1.05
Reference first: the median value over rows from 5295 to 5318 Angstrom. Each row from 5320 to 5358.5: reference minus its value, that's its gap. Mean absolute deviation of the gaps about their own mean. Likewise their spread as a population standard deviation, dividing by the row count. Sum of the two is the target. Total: 2.0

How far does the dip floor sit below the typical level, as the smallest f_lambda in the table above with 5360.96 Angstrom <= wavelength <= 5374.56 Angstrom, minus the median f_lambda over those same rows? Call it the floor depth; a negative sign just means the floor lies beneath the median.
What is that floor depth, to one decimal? -2.1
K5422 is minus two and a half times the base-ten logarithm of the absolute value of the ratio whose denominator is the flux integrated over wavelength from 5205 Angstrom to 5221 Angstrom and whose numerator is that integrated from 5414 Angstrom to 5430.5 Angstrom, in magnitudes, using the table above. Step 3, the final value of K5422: -0.14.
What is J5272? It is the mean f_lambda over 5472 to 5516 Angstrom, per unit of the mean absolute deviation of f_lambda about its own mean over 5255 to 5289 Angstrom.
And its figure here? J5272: 22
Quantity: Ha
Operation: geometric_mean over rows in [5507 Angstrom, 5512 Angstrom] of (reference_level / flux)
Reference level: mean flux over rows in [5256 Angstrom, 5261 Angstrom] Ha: 1.10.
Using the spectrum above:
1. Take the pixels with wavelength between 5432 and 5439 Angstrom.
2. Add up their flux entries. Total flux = 112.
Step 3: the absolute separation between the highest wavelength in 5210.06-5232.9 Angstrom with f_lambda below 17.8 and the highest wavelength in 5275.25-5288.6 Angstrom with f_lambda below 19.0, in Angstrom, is 53.3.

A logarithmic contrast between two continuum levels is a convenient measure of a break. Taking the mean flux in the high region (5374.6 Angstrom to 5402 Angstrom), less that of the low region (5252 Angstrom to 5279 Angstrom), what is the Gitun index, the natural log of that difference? -1.6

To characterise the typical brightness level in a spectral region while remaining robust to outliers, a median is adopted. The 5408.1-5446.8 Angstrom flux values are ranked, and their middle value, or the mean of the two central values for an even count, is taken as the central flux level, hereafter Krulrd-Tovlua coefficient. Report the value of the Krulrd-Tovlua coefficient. 18.7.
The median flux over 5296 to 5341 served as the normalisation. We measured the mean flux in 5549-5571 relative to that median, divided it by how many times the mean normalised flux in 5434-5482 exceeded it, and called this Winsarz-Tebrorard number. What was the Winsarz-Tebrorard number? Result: 1.00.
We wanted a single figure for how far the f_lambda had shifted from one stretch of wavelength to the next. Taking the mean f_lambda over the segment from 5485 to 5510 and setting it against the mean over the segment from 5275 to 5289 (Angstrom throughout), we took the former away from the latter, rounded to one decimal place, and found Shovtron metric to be -1.2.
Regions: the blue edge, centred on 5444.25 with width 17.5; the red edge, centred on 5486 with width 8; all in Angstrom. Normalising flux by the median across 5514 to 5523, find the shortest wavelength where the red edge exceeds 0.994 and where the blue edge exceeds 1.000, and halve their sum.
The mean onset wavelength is 5460.7 Angstrom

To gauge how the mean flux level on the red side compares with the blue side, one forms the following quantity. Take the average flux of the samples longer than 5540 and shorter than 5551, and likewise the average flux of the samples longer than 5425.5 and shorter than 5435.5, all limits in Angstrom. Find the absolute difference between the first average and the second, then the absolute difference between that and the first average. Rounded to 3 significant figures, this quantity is 17.0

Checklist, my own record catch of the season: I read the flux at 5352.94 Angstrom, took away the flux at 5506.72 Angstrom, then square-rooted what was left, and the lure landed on 1.7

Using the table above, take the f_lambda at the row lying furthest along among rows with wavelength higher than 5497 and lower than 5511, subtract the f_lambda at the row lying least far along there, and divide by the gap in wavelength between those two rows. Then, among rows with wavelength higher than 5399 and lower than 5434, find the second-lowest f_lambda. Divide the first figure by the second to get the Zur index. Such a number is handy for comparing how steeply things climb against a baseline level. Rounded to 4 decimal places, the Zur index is -0.0132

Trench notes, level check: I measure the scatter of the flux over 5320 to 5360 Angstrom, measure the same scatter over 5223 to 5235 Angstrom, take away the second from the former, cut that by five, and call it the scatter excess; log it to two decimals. 0.01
